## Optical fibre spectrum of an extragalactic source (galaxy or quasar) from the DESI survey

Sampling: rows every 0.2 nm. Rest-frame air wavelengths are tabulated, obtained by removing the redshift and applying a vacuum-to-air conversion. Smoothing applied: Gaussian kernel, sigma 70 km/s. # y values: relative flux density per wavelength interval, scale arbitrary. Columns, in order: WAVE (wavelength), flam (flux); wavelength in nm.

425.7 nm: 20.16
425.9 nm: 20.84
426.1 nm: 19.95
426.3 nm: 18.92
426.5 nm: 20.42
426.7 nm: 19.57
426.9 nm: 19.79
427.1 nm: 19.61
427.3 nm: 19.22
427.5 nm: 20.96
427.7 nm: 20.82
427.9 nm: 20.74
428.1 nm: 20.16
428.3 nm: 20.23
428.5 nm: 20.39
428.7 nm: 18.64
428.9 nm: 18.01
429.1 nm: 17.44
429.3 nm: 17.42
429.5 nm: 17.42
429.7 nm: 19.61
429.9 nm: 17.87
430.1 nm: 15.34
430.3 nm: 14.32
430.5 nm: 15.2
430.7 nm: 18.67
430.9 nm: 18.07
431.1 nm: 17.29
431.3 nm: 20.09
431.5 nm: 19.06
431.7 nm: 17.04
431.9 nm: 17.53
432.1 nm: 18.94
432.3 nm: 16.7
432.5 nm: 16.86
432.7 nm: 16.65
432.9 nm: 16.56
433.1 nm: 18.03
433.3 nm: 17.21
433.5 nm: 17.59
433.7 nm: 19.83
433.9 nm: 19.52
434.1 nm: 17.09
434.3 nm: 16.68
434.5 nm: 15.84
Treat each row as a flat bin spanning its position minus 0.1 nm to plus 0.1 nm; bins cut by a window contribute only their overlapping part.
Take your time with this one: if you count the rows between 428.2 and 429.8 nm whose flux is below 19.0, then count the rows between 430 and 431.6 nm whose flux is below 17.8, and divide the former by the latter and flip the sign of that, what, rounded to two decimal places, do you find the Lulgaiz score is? -1.25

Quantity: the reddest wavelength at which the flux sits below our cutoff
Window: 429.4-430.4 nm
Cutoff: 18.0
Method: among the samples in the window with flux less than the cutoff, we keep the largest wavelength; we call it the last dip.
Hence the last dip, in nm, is 430.3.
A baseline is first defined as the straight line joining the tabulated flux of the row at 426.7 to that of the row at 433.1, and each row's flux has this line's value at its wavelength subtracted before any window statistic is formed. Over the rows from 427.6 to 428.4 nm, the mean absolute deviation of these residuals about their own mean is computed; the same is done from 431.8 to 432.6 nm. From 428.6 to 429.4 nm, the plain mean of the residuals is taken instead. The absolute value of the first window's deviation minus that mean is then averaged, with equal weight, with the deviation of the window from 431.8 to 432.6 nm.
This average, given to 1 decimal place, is 1.0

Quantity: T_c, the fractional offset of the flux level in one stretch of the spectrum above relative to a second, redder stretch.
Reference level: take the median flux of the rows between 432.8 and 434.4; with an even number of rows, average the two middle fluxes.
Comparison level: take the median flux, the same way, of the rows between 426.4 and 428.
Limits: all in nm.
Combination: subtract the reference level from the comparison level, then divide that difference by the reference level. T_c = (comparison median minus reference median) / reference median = 0.155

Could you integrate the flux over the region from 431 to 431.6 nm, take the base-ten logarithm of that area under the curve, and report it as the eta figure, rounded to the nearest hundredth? 1.05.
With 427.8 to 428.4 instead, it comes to 1.09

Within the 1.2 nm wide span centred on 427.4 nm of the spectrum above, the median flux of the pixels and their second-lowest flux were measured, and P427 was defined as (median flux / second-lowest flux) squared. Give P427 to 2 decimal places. 1.07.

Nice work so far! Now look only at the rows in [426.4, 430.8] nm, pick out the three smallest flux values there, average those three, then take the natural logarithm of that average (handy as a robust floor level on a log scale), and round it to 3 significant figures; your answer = 2.70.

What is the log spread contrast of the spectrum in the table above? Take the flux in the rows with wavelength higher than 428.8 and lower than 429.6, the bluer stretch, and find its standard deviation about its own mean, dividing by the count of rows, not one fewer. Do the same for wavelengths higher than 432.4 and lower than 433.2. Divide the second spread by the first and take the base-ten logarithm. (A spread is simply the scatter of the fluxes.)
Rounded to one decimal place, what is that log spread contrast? 0.4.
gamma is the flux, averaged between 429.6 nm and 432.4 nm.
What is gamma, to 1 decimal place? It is 17.6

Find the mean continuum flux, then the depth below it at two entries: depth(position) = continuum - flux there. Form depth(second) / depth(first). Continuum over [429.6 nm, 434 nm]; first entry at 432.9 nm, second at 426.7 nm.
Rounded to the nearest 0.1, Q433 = -1.8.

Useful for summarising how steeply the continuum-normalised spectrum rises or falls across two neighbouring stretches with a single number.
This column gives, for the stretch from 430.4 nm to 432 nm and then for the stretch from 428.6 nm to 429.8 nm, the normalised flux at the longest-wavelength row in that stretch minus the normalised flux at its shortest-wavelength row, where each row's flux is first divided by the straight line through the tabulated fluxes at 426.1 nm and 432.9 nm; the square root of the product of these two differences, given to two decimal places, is 0.12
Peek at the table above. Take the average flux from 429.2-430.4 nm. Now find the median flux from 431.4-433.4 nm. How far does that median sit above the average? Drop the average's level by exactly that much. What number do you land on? 16.9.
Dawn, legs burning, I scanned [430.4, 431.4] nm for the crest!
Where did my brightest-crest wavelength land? 431.3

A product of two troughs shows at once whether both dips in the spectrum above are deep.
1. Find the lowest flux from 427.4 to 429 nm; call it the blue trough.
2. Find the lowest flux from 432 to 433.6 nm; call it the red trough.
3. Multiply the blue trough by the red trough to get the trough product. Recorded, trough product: 298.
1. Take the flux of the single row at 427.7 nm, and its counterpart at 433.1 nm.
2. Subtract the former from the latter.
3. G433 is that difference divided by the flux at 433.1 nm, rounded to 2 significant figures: -0.15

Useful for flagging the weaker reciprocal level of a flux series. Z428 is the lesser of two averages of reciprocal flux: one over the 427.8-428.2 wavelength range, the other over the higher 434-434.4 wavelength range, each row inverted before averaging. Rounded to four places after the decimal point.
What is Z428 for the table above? 0.0489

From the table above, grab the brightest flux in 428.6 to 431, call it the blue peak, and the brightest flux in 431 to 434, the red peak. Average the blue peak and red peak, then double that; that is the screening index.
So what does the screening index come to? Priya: 39.70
